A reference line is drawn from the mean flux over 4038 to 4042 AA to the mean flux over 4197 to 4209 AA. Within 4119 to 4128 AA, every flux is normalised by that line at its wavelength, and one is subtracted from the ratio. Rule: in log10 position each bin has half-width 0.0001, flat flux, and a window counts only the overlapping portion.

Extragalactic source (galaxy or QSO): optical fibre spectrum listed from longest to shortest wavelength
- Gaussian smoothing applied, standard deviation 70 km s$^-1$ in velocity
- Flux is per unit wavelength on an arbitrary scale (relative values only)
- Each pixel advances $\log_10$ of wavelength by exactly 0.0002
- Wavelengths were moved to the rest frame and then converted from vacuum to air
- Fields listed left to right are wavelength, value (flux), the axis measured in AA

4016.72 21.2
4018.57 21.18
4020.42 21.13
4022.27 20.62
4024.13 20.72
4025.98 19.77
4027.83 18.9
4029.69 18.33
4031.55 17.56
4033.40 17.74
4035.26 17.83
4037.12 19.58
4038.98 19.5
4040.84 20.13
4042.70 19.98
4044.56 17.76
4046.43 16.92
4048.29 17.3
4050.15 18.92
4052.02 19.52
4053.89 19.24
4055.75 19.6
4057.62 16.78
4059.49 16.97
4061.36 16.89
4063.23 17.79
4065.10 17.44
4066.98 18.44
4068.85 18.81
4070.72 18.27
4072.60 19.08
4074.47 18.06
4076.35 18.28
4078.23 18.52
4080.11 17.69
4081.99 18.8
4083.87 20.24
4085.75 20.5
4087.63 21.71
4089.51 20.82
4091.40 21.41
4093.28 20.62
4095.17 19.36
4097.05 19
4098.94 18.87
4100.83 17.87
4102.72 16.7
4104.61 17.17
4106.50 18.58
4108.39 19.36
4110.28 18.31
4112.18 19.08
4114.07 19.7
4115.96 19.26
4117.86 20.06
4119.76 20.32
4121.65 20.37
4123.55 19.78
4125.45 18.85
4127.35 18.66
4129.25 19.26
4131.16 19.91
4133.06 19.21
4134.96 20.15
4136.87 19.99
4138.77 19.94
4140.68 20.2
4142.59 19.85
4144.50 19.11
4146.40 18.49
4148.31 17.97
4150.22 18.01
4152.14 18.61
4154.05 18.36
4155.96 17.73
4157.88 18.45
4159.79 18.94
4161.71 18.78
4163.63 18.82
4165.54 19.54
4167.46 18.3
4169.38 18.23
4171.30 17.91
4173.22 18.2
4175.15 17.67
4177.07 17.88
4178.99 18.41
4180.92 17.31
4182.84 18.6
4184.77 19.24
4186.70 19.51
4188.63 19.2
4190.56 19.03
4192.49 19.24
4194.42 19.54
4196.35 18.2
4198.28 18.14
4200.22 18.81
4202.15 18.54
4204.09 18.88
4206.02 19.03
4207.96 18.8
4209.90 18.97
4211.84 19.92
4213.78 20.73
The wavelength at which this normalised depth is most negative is 4127.35 AA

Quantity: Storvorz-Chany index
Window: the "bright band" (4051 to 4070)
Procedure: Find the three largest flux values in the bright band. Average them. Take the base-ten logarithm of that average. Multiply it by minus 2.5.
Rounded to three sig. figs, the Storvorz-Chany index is -3.22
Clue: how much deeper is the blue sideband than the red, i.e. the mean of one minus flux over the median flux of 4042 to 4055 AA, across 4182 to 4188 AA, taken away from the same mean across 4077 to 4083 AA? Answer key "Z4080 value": 0.041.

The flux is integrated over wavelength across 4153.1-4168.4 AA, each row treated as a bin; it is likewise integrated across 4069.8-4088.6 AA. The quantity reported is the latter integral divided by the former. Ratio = 1.3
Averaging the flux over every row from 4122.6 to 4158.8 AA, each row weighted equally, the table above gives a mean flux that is 19.1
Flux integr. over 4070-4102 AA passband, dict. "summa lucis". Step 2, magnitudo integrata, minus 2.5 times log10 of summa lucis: -6.98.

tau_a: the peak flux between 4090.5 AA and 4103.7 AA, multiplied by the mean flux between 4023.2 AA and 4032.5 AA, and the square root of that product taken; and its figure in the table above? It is 20.2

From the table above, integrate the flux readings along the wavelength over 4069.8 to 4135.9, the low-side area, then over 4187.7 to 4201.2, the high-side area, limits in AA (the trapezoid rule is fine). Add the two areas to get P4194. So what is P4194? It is 1528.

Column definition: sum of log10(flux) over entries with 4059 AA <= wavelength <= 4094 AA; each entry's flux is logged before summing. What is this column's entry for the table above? 24.3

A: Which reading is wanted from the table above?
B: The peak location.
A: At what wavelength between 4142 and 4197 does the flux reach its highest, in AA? 4142.59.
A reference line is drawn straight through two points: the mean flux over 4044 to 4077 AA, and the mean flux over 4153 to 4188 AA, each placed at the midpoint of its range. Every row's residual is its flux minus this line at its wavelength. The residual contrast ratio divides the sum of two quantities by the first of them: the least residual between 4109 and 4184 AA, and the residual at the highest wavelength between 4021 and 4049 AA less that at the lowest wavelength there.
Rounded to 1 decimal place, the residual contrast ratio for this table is 3.9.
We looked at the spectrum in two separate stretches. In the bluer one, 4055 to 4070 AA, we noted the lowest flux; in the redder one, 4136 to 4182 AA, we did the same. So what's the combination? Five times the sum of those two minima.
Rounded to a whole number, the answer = 170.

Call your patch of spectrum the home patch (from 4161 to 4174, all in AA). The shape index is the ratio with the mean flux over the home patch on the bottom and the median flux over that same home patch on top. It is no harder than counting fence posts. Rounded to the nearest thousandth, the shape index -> 0.987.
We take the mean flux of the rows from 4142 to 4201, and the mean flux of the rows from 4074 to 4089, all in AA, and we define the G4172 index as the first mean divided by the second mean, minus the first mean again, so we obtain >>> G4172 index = -17.6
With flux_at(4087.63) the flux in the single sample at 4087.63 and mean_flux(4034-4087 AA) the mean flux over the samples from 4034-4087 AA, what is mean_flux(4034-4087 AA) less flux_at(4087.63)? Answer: -3.2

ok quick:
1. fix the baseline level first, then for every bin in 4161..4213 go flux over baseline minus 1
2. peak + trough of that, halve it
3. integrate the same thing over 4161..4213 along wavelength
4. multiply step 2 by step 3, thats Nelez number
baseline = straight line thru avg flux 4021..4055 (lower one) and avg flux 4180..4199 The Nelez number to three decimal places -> 0.003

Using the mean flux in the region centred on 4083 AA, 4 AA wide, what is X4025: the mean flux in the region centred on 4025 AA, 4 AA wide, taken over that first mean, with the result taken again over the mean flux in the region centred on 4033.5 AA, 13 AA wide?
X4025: 0.056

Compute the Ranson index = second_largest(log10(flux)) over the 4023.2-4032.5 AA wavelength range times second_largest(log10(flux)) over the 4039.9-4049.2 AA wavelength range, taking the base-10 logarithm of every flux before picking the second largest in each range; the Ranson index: 1.69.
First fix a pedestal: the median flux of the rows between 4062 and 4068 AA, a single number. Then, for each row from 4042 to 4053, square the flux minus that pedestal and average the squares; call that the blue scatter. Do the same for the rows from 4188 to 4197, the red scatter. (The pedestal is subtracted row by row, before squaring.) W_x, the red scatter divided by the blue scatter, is 1.1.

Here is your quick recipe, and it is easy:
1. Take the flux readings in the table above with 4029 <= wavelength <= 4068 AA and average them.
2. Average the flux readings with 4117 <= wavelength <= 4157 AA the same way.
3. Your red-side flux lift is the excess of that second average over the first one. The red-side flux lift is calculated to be 1.0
